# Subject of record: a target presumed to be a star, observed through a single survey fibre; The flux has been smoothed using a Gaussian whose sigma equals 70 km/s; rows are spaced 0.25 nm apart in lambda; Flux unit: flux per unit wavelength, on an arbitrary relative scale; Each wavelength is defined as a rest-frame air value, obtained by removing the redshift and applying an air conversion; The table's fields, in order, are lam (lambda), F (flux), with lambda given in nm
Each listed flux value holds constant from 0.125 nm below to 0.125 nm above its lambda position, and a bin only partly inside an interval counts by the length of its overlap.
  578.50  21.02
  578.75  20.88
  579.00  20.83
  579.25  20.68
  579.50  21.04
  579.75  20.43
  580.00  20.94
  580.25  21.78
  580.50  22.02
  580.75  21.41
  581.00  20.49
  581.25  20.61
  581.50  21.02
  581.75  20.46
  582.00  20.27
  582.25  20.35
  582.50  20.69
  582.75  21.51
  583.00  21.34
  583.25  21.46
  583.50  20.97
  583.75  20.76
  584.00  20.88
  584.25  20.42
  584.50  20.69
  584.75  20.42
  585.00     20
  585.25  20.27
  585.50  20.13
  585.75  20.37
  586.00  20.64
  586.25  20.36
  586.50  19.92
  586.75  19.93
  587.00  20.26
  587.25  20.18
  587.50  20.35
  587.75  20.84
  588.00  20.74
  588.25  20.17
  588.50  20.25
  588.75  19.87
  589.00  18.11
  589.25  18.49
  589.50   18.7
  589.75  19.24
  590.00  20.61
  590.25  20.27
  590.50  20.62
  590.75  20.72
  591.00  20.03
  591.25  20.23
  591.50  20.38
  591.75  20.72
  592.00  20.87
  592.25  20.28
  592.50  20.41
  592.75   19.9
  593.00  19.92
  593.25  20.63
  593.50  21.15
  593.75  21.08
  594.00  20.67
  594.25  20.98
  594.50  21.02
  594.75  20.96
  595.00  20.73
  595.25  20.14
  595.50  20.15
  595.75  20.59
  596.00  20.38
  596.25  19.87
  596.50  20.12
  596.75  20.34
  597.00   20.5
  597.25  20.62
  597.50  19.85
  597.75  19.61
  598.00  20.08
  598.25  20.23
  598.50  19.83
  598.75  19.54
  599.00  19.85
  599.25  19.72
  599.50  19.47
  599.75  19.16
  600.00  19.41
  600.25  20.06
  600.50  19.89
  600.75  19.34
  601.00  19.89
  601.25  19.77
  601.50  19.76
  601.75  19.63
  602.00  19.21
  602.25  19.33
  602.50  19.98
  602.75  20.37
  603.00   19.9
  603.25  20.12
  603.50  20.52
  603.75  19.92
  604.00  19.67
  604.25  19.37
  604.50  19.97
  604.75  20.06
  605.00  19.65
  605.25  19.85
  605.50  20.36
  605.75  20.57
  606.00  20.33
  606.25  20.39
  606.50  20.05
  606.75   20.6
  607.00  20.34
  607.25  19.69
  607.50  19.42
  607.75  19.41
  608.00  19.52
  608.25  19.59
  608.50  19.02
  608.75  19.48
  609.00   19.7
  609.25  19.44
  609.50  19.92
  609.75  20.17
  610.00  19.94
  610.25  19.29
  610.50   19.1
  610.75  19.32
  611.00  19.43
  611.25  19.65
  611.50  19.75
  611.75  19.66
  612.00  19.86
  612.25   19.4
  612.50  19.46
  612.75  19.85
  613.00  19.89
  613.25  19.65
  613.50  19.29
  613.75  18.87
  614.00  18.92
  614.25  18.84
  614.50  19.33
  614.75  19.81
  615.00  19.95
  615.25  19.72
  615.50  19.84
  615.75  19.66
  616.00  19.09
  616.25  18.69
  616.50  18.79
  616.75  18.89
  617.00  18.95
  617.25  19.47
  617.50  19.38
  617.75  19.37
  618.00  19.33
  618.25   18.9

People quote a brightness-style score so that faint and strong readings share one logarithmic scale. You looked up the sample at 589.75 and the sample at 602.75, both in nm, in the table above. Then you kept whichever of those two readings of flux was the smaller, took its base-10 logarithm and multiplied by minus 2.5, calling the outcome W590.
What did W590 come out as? -3.21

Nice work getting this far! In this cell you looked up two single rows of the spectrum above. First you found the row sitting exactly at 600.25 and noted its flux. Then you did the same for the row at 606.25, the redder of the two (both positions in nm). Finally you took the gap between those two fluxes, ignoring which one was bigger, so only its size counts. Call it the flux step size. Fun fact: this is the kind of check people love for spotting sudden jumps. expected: 0.33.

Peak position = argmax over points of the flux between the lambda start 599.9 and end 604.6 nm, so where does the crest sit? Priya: 603.50 nm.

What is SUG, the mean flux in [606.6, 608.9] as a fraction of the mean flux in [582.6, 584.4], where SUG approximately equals 0.935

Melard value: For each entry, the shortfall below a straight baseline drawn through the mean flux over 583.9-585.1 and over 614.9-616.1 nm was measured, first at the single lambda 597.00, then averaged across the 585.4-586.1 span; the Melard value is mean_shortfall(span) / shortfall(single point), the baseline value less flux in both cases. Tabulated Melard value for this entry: -0.2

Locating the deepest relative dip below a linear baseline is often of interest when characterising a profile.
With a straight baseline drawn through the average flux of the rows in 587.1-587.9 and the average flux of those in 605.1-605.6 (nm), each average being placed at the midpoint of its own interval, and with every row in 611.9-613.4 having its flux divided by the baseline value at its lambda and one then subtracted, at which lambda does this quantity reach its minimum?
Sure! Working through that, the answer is 612.25 nm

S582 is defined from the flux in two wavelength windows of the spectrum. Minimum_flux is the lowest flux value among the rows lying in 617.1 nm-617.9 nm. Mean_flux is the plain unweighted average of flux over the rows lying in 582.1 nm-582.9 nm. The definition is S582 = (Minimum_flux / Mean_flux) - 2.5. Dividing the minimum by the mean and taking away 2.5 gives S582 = -1.57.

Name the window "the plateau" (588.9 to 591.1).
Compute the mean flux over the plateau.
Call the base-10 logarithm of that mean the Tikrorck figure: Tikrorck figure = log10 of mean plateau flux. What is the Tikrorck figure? 1.29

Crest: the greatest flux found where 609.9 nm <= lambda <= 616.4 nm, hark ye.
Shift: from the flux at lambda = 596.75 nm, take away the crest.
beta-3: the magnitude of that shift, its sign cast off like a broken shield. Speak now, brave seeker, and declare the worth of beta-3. 0.39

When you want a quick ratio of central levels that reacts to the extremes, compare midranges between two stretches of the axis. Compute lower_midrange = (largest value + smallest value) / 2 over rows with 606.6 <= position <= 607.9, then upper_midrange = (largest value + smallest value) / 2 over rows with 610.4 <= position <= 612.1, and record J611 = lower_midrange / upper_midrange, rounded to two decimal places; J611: 1.03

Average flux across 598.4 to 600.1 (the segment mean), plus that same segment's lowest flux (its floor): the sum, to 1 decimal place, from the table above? 38.7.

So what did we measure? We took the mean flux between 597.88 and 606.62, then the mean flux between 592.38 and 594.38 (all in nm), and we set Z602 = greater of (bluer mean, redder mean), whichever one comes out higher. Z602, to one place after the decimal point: 20.6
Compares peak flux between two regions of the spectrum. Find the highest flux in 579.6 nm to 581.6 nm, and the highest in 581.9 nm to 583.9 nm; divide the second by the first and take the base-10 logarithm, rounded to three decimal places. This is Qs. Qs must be -0.010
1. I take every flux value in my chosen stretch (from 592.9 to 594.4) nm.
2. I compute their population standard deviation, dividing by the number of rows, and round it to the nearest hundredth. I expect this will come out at 0.41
